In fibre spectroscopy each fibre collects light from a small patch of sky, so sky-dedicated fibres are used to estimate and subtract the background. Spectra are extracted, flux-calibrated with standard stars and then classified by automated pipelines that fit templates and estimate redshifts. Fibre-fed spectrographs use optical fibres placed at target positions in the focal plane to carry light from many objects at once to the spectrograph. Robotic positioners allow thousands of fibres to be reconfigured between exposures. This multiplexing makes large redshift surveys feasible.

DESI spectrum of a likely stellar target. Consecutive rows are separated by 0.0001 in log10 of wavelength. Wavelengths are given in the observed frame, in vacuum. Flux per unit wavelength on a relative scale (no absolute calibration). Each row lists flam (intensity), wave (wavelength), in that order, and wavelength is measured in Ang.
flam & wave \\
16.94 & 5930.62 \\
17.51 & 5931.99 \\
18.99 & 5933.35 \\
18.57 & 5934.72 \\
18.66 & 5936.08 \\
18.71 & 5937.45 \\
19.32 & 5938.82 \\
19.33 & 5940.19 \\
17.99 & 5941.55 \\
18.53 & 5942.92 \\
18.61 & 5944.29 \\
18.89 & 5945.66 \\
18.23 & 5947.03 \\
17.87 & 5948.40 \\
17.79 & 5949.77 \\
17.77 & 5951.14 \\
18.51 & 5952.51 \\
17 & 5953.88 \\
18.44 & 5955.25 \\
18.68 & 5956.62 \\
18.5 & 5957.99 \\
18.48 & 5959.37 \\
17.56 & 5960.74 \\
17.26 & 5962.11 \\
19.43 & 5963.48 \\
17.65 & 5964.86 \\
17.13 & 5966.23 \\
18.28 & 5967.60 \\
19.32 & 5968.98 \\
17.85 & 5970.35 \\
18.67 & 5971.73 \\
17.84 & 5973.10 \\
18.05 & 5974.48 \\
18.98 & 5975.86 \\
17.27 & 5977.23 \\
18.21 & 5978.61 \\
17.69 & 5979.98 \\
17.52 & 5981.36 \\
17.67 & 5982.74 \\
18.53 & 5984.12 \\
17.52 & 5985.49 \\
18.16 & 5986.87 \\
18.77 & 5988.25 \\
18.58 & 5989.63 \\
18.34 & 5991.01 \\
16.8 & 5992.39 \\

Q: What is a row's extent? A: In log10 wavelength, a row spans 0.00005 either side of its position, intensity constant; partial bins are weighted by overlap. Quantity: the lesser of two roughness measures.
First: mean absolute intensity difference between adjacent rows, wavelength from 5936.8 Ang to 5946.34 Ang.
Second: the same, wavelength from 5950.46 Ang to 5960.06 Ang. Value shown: 0.48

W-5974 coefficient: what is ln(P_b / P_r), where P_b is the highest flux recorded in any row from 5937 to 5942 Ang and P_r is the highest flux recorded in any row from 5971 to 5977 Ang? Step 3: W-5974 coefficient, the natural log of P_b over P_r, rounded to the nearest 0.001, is 0.018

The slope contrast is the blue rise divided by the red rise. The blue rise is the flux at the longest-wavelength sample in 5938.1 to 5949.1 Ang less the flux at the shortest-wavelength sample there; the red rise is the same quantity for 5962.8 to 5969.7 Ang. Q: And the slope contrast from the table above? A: 13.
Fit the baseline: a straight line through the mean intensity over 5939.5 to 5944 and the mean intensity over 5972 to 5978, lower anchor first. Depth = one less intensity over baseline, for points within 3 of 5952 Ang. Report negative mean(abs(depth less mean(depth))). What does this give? -0.020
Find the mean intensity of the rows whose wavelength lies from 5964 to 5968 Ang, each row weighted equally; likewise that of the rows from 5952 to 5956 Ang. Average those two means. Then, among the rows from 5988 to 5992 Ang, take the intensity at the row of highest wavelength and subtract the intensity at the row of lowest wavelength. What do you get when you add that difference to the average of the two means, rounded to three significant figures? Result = 17.4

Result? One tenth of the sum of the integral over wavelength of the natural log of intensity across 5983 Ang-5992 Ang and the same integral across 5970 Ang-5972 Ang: 3.2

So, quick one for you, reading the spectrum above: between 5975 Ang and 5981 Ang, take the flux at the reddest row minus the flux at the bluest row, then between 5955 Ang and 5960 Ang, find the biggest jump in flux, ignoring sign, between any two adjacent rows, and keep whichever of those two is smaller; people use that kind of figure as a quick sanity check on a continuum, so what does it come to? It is -1.3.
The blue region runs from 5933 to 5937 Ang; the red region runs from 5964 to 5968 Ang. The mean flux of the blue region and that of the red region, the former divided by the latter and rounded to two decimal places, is 1.06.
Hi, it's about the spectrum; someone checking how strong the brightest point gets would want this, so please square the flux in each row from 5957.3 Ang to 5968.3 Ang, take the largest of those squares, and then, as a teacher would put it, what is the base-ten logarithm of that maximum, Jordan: 2.58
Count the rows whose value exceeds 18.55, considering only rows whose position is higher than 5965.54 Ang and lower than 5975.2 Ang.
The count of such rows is 2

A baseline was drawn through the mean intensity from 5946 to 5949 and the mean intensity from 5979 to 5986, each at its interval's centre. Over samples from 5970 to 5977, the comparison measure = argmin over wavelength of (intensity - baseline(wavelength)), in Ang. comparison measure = 5970.35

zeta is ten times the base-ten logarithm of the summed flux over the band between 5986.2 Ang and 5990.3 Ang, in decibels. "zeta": 17.4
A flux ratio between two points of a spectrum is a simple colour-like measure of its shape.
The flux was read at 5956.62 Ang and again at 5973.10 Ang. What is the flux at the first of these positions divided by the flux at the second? 1.05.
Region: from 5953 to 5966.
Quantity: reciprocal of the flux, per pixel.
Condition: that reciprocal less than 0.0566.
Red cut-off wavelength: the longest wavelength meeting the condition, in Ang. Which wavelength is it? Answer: 5963.48 Ang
